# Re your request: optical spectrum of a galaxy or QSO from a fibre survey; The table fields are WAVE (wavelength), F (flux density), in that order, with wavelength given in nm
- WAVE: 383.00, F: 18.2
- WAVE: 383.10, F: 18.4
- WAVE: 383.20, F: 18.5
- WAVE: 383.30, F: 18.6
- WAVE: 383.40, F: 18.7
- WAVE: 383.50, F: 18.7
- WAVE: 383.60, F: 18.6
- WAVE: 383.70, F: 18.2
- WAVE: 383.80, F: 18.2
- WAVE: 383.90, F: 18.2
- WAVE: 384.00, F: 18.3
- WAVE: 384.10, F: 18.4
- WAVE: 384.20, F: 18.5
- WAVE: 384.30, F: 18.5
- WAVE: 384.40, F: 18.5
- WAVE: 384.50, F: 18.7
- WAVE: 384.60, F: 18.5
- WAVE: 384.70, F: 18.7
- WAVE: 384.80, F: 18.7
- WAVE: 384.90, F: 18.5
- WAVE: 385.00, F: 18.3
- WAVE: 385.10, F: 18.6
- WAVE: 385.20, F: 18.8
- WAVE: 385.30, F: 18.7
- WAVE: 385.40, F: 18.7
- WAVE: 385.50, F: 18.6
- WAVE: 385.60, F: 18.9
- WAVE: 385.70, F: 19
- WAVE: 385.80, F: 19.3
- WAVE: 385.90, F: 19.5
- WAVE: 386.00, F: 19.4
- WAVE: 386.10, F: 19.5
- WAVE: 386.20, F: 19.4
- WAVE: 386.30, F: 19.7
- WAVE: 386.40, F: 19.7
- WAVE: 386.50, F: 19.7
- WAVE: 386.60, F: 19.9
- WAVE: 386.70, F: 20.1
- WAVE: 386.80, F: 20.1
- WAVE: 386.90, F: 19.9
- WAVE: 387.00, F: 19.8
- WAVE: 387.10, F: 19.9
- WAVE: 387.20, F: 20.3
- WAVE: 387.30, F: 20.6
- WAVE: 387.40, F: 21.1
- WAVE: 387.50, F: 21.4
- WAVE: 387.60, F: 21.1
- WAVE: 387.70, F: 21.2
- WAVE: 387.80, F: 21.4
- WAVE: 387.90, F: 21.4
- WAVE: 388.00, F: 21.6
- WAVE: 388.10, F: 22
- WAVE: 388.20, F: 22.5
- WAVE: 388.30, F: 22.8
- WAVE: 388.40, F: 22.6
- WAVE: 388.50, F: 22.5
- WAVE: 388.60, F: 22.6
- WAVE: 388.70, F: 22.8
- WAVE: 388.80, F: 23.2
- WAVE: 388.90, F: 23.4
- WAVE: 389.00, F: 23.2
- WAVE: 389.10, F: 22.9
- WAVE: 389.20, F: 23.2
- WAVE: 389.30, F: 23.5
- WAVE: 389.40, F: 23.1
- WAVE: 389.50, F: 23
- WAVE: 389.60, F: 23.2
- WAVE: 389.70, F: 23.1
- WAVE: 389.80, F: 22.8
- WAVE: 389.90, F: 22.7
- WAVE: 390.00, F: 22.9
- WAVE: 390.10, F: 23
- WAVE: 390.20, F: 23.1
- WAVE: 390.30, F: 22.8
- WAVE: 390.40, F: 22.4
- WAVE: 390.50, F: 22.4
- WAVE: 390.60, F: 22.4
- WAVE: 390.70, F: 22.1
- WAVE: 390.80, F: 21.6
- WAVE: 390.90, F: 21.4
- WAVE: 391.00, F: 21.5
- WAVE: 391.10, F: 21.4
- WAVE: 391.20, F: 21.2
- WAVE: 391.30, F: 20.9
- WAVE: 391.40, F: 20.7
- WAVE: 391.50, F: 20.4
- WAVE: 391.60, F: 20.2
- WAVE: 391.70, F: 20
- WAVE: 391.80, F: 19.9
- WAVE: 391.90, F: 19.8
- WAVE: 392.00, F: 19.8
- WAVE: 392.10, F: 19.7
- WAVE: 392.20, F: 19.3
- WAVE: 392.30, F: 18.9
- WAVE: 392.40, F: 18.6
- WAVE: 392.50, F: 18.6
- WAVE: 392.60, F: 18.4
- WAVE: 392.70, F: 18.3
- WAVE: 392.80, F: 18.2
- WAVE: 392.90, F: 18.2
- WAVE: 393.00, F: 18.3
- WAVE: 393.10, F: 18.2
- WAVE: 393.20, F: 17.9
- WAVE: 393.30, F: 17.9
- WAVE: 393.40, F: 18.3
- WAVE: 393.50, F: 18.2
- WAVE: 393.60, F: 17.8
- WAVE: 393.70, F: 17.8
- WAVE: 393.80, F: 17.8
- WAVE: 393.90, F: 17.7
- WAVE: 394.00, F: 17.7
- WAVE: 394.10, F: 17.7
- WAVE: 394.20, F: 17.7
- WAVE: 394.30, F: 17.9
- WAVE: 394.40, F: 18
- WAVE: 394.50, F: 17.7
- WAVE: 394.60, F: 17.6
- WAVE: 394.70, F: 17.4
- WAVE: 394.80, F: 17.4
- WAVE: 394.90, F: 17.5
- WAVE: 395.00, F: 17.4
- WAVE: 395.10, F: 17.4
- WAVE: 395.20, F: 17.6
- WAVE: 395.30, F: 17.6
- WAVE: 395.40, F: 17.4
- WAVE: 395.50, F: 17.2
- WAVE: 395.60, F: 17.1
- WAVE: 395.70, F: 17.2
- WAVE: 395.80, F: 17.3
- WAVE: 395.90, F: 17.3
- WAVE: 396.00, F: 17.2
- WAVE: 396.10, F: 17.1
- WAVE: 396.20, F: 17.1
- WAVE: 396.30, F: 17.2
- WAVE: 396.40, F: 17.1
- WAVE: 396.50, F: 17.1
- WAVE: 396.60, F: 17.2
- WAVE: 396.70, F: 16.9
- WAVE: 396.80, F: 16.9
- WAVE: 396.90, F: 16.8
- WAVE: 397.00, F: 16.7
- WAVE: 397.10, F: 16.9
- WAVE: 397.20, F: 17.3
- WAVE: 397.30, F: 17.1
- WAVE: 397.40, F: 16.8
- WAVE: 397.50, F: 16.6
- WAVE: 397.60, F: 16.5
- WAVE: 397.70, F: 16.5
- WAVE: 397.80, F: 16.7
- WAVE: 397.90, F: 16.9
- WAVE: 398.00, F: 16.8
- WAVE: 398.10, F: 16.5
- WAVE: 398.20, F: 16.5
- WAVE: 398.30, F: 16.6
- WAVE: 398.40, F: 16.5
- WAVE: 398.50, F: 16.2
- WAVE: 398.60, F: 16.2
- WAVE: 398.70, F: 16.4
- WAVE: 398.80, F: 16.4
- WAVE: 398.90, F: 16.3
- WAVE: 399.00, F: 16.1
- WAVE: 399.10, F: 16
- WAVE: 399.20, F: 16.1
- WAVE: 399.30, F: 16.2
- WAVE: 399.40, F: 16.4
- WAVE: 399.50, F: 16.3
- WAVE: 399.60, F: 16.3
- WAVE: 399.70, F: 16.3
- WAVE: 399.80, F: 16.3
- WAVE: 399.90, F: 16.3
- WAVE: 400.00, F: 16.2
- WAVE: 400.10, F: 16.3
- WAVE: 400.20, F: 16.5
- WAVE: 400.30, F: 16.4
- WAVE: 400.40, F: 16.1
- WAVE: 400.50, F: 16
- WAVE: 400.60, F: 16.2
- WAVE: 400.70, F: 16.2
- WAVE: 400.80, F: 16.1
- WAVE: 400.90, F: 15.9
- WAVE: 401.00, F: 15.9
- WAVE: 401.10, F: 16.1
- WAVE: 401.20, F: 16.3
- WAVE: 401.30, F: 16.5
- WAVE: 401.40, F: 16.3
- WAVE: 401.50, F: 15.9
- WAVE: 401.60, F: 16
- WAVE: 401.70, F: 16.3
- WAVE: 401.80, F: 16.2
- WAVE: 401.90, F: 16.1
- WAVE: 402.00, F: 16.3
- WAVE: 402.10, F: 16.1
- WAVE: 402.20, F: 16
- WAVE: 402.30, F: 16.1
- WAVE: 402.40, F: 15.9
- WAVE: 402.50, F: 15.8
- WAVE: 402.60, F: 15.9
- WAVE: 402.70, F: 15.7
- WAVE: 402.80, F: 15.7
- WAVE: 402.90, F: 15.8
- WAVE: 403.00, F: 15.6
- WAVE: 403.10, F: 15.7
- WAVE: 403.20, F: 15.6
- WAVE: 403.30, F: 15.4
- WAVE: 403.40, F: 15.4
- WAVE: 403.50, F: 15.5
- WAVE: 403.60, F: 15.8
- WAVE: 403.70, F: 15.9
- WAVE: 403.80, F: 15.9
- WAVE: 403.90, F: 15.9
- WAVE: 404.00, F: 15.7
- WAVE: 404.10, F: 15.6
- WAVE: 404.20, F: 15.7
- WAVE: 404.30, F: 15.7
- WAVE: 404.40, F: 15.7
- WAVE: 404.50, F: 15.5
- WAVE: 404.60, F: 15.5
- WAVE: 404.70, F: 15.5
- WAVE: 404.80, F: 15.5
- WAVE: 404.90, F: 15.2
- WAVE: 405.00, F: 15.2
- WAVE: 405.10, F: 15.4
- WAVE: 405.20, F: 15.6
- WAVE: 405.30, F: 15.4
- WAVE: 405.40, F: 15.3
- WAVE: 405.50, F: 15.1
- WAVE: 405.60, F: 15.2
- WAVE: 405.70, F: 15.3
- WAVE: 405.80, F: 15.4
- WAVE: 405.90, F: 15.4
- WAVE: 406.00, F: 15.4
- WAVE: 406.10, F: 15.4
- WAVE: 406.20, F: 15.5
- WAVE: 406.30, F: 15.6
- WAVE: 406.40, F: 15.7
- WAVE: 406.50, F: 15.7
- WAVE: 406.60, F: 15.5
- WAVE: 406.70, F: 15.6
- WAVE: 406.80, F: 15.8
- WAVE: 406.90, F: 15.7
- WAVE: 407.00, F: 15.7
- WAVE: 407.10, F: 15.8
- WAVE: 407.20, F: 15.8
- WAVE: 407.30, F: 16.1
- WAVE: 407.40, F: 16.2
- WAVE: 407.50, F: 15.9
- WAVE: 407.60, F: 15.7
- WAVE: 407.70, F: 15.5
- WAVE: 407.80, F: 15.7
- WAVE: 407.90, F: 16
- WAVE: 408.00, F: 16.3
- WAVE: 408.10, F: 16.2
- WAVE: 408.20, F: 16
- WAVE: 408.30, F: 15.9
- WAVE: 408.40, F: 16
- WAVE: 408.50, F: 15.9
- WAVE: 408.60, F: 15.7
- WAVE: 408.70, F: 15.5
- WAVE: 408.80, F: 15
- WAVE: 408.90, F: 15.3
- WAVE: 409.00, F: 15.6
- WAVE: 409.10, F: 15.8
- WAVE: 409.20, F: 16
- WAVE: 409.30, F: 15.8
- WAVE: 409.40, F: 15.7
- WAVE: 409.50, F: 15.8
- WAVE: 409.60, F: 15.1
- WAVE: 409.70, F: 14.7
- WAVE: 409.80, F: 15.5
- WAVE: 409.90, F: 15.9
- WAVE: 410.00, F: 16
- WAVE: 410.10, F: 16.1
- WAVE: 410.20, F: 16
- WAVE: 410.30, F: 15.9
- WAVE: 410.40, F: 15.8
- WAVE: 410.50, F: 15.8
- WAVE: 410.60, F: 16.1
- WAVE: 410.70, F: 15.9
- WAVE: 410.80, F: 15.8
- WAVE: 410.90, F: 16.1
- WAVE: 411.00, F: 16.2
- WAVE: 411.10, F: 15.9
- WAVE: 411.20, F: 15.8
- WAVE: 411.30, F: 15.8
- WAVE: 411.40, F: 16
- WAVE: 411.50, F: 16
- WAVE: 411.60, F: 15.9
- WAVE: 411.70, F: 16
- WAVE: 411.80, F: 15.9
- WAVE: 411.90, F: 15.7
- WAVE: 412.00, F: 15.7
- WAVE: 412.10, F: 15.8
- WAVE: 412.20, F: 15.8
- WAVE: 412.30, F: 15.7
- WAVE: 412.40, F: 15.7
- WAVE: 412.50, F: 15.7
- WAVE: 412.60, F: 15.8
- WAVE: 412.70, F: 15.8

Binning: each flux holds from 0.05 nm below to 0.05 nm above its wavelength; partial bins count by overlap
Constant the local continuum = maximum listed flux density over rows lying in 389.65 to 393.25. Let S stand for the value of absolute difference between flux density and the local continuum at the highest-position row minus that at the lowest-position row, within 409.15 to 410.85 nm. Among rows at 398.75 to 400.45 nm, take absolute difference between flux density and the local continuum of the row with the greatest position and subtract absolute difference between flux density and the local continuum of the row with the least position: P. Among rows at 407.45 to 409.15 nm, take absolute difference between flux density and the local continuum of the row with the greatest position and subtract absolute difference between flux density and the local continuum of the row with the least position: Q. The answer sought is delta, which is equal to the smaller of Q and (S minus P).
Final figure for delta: -0.10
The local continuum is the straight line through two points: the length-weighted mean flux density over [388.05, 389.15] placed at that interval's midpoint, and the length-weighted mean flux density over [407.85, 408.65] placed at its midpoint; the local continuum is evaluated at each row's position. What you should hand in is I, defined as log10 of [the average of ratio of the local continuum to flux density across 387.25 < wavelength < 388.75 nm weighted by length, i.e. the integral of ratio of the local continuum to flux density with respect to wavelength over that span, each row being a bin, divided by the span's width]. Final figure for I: 0.02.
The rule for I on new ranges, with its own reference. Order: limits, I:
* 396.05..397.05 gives 0.07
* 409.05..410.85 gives -0.01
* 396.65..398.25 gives 0.07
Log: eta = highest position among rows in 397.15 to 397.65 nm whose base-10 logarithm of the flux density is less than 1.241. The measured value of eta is 397.60 nm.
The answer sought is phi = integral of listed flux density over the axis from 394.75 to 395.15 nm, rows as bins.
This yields 6.97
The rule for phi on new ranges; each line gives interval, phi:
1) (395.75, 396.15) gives 6.89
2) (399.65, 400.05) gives 6.51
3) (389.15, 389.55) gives 9.28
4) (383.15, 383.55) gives 7.45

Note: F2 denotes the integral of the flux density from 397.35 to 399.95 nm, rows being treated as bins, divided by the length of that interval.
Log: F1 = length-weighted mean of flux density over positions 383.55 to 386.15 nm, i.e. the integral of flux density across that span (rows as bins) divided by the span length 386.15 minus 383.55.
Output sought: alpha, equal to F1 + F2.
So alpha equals 35.1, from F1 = 19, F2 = 16.4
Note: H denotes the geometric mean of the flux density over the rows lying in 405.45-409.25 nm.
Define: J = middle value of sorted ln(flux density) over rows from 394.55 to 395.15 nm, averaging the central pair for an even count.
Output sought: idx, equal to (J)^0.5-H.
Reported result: -14.0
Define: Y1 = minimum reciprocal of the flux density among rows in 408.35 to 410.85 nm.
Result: 0.0621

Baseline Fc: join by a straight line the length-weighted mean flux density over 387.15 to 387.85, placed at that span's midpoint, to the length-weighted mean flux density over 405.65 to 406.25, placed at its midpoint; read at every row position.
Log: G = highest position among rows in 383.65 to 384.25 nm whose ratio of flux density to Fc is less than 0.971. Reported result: 384.20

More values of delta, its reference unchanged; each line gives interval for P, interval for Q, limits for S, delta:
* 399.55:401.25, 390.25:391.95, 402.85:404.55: 0.30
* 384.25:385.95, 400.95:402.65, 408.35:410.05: 0.00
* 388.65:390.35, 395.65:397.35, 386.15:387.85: -2.00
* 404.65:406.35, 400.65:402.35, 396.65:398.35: 0.10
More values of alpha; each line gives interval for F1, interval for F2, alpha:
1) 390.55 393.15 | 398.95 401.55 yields 36.1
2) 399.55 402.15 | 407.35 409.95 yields 31.9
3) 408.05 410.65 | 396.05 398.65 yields 32.5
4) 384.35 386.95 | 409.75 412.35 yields 35.0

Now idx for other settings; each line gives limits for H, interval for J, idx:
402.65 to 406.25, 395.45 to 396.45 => -13.8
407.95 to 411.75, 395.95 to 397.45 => -14.1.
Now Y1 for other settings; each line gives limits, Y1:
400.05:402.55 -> 0.0606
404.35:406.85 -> 0.0633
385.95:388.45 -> 0.0439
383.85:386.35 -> 0.0508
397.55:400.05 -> 0.0592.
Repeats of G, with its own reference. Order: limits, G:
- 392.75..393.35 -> 393.30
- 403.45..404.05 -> 403.50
